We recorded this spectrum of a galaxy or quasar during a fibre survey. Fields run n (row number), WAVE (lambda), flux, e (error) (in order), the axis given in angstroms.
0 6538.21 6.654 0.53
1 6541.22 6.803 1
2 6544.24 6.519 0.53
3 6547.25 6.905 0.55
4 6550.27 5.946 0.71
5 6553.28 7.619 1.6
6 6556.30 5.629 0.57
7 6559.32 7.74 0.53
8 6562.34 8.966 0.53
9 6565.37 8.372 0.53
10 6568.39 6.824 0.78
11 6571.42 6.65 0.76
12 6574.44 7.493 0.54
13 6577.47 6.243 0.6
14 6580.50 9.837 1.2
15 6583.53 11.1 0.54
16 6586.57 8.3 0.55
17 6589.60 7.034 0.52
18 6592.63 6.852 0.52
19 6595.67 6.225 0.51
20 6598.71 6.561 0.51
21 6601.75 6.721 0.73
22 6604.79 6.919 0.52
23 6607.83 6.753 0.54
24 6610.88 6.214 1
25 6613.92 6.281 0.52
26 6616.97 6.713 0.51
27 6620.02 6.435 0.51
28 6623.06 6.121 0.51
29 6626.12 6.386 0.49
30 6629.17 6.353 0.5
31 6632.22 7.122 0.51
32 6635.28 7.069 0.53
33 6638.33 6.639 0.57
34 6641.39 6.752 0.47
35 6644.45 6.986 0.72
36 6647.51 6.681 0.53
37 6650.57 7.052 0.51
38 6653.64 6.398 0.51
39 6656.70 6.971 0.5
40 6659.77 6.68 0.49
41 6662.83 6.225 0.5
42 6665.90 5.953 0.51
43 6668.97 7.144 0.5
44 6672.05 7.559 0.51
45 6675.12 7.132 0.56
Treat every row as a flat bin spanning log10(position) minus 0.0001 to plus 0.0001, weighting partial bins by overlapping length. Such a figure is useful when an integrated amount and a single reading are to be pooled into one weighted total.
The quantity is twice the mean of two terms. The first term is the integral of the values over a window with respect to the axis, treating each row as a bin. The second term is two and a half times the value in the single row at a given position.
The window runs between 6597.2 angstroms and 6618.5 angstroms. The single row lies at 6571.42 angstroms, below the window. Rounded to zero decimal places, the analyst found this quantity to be 157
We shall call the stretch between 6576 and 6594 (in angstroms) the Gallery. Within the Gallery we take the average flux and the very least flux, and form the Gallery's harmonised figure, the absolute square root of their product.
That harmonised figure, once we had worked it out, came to 7.17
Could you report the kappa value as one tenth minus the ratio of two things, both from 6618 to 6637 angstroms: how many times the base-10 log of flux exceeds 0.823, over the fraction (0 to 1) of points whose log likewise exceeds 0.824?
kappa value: -5.9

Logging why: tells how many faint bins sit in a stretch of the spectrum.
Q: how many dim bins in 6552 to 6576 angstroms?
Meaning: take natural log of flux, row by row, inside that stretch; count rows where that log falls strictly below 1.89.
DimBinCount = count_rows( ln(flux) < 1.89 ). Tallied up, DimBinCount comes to 1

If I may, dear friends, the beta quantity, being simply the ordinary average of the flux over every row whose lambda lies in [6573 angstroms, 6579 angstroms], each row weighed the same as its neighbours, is 6.87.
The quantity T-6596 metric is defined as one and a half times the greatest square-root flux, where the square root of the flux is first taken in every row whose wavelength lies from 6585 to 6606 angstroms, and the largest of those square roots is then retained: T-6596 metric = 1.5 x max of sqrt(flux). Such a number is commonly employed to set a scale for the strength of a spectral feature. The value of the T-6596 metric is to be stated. 4.32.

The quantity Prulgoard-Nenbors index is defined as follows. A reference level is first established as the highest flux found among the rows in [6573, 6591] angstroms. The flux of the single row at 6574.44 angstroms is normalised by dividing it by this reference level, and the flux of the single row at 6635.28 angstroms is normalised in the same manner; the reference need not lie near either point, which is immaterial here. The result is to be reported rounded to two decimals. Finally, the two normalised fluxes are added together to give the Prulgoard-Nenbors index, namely 1.31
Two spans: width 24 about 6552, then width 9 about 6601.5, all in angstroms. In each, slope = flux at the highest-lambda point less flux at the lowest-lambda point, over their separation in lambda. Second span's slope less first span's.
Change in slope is -0.04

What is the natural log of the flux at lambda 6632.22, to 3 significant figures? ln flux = 1.96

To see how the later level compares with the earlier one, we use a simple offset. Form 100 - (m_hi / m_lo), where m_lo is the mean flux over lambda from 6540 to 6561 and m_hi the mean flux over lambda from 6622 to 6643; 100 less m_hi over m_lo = 99.0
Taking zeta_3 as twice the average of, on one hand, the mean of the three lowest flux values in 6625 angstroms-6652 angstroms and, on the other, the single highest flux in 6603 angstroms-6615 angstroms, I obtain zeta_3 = 13.4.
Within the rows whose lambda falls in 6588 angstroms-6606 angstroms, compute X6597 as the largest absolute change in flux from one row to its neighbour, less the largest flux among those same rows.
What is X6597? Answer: -6.4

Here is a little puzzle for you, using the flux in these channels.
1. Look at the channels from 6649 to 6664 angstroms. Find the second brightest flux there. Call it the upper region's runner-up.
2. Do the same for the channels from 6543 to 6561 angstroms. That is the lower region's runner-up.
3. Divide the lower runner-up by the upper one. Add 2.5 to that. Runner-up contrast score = 3.59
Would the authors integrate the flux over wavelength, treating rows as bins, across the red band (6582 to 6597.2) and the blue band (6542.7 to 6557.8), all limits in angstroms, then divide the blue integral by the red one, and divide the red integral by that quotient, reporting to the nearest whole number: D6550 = 146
